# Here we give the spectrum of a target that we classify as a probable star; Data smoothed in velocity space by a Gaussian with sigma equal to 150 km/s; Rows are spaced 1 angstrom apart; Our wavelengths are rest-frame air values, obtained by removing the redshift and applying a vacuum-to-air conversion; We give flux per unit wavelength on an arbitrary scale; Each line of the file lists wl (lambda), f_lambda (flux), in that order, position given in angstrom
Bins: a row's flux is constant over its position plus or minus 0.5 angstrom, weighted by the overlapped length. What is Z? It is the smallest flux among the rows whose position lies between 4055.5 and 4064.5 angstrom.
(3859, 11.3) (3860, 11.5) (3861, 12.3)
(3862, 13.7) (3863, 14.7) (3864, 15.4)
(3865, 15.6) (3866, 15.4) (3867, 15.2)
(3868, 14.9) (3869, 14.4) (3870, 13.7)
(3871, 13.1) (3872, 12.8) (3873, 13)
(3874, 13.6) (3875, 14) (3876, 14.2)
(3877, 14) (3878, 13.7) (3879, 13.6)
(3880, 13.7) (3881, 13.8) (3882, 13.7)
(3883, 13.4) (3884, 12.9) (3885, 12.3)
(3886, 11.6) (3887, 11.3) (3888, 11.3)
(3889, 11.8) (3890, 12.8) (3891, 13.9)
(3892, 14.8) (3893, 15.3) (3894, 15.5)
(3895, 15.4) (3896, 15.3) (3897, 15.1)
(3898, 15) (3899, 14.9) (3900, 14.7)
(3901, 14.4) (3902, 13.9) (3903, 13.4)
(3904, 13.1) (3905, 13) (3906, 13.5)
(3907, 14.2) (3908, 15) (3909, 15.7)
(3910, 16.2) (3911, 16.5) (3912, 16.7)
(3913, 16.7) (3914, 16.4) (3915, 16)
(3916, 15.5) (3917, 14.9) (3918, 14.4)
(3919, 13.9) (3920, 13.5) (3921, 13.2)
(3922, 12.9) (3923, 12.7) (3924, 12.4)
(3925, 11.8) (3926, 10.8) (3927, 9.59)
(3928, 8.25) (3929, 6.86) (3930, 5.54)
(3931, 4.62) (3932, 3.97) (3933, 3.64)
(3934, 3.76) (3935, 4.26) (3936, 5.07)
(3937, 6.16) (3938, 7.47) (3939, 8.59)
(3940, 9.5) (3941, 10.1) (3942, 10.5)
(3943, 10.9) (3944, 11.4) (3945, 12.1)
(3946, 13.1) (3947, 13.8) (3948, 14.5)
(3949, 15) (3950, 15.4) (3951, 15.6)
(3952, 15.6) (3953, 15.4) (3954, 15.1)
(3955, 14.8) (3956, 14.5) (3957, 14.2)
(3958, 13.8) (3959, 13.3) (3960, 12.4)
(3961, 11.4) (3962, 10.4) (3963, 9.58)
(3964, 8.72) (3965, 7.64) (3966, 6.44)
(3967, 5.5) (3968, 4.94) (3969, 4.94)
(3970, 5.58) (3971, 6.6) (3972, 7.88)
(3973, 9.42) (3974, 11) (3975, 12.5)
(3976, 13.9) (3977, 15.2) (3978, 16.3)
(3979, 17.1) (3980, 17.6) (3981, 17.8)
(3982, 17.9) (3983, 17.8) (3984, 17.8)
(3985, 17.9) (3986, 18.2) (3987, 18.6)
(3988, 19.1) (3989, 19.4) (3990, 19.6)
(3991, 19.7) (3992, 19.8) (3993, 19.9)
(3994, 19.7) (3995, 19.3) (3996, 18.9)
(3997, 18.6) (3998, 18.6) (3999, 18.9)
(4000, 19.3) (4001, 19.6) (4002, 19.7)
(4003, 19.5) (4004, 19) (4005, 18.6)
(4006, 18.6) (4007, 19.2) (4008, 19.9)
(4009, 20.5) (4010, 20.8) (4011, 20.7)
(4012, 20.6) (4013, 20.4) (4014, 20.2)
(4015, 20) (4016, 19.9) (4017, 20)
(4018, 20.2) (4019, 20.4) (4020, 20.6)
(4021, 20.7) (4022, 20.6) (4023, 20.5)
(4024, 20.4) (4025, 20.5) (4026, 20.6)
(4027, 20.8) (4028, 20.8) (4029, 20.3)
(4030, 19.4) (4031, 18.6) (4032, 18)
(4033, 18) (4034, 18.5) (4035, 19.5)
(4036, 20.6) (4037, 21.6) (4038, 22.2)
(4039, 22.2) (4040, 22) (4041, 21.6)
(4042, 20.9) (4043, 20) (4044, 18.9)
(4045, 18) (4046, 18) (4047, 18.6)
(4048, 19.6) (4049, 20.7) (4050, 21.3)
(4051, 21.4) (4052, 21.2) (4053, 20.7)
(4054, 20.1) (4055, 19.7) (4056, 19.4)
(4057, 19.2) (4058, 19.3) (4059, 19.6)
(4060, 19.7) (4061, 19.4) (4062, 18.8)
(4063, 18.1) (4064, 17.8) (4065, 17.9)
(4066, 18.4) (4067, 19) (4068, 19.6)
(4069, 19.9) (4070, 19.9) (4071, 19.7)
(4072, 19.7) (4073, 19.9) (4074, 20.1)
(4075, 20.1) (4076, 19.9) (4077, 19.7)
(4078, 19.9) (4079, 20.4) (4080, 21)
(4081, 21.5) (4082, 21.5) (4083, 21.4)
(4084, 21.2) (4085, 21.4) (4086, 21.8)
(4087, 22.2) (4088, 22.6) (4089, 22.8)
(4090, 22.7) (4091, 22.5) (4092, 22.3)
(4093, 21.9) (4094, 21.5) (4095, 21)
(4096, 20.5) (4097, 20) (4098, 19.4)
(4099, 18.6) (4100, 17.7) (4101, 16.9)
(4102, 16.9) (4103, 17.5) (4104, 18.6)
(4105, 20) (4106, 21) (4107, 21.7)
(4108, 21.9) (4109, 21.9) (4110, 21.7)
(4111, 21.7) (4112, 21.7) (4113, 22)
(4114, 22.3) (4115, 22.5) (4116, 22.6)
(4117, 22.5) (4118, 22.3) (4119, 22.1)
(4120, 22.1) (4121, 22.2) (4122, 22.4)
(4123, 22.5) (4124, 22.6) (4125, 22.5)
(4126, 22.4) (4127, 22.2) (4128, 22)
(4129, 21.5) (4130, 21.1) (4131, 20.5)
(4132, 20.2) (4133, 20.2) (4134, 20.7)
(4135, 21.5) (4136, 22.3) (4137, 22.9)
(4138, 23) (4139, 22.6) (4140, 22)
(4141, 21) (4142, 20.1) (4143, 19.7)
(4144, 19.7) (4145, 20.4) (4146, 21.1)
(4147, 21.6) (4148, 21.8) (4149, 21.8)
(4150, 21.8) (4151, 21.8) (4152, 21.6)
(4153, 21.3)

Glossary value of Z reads 17.8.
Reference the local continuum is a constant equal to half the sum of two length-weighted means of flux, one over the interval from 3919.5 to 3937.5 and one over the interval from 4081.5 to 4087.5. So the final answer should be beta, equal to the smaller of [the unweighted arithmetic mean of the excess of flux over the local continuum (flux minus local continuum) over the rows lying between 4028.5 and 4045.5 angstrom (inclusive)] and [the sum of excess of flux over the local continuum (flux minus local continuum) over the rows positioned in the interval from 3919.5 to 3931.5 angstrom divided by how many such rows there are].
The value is -4.8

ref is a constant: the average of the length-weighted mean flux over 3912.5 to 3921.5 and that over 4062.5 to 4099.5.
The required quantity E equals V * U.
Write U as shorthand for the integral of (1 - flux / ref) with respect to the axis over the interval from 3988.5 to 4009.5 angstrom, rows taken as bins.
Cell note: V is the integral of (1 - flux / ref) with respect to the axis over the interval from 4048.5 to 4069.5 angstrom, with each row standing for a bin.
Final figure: 4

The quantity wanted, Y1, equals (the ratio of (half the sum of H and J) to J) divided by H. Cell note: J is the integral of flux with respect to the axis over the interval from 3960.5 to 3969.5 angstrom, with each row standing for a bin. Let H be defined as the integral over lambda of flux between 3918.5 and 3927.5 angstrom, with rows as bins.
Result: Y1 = 0.0117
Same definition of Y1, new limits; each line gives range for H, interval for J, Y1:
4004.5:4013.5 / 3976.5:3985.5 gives 0.0060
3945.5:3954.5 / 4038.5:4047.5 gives 0.0065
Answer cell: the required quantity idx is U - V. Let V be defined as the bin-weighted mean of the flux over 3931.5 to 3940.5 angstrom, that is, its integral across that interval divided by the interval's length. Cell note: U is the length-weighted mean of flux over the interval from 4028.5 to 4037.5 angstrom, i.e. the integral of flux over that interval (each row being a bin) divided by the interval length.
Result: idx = 13.6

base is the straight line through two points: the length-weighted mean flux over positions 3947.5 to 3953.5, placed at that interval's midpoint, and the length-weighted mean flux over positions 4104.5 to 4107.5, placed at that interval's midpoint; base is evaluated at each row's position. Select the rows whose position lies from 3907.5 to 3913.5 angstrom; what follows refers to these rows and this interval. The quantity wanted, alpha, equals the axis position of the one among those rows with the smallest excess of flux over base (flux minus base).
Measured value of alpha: 3908 angstrom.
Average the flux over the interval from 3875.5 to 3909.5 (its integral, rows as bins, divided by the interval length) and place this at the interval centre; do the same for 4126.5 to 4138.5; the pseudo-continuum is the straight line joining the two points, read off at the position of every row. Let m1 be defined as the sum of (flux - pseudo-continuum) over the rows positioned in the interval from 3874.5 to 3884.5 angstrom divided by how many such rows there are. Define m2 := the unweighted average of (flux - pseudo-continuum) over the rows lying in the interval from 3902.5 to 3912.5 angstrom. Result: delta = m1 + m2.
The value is 1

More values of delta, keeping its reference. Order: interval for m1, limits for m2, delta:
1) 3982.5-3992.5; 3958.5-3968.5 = -5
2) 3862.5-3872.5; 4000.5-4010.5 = 4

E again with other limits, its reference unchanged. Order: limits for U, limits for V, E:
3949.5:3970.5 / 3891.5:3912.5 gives 26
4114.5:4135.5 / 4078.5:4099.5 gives 21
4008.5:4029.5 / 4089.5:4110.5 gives 10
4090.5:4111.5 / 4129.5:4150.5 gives 13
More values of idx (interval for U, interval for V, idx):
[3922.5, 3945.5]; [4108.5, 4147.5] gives -13.4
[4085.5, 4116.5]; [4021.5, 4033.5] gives 1.0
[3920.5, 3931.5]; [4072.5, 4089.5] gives -11.1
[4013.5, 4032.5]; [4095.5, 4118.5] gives -0.4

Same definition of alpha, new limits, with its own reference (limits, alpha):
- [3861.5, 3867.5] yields 3862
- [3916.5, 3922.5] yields 3922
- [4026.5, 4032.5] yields 4032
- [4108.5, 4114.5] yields 4112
